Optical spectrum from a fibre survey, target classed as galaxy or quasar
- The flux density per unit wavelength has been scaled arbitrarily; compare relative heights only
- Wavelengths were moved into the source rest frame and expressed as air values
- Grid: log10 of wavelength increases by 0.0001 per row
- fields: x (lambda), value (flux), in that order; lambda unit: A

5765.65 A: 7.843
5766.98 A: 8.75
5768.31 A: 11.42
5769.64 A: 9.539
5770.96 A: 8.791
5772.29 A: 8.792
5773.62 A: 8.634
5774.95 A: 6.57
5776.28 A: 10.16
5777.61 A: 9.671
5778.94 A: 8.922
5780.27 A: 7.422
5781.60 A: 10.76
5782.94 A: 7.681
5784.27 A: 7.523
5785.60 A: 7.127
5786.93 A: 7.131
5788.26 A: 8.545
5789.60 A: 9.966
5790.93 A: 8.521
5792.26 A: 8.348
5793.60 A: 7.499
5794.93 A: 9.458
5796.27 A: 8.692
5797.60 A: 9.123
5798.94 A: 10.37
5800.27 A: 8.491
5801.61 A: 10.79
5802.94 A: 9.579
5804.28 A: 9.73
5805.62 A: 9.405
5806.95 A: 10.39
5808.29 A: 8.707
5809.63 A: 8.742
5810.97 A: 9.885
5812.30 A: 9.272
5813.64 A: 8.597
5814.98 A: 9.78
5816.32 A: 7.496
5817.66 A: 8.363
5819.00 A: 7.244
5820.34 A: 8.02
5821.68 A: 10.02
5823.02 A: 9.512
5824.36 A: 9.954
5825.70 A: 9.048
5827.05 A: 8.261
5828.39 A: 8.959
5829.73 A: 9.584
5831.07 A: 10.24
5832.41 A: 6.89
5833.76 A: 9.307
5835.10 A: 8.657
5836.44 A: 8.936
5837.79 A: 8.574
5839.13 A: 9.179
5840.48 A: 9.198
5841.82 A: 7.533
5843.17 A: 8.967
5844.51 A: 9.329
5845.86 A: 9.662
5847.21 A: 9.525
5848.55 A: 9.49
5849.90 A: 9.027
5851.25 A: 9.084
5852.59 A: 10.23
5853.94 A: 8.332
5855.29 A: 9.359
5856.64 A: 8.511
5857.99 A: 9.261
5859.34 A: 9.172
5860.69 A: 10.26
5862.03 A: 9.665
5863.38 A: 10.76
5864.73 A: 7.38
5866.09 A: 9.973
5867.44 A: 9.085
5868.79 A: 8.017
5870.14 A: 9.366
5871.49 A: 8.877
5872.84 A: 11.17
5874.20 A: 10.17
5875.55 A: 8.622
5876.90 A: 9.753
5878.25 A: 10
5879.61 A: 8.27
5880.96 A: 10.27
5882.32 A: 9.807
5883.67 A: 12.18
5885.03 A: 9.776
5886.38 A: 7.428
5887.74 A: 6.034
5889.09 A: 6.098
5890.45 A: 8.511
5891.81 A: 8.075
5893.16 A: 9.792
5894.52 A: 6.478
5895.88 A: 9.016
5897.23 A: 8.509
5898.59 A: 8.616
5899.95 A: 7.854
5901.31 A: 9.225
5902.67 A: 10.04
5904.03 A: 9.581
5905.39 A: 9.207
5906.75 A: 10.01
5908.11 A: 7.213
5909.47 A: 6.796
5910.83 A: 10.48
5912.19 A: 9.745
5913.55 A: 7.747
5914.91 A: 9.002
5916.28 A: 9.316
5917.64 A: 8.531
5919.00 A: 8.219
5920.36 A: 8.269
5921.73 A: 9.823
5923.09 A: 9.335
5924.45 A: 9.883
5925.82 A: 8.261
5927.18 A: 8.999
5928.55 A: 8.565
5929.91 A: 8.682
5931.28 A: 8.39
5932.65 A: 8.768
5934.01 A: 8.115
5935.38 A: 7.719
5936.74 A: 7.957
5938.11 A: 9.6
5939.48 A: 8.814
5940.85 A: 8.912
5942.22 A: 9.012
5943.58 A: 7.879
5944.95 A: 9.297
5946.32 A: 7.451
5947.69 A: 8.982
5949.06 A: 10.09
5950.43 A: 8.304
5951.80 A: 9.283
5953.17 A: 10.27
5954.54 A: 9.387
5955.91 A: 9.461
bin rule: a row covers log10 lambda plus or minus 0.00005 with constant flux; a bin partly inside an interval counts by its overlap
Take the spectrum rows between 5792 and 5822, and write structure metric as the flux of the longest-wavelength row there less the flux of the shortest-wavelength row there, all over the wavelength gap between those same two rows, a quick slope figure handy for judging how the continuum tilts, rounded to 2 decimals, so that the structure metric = 0.06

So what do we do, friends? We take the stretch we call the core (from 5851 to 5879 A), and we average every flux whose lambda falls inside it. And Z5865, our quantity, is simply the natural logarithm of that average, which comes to 2.24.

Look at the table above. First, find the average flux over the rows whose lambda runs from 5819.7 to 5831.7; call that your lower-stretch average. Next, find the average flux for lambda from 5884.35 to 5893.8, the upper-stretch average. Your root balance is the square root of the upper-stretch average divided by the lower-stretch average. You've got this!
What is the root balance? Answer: 0.93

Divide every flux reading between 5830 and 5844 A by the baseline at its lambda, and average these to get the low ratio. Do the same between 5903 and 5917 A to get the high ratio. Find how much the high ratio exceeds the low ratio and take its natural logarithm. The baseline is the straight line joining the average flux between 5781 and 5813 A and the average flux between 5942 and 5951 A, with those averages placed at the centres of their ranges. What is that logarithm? -3.4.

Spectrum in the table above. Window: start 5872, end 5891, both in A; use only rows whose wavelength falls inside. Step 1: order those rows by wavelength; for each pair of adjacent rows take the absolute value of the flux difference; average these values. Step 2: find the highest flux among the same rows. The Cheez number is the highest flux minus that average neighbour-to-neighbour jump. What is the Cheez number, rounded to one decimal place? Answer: 10.7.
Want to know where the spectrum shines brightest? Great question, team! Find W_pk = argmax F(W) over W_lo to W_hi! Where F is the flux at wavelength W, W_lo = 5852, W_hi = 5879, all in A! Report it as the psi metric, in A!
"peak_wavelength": 5872.84 A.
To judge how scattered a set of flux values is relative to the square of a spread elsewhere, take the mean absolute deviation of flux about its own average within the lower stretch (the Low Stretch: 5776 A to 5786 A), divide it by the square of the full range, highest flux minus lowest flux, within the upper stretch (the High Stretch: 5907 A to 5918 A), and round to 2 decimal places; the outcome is 0.09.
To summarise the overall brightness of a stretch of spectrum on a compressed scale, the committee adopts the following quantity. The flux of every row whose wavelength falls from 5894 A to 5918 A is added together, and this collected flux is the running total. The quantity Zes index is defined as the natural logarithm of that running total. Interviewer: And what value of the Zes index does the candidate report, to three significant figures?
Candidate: 5.06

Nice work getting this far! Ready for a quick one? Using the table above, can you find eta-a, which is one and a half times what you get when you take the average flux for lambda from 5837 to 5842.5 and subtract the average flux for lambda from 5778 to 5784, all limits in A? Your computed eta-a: -0.1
